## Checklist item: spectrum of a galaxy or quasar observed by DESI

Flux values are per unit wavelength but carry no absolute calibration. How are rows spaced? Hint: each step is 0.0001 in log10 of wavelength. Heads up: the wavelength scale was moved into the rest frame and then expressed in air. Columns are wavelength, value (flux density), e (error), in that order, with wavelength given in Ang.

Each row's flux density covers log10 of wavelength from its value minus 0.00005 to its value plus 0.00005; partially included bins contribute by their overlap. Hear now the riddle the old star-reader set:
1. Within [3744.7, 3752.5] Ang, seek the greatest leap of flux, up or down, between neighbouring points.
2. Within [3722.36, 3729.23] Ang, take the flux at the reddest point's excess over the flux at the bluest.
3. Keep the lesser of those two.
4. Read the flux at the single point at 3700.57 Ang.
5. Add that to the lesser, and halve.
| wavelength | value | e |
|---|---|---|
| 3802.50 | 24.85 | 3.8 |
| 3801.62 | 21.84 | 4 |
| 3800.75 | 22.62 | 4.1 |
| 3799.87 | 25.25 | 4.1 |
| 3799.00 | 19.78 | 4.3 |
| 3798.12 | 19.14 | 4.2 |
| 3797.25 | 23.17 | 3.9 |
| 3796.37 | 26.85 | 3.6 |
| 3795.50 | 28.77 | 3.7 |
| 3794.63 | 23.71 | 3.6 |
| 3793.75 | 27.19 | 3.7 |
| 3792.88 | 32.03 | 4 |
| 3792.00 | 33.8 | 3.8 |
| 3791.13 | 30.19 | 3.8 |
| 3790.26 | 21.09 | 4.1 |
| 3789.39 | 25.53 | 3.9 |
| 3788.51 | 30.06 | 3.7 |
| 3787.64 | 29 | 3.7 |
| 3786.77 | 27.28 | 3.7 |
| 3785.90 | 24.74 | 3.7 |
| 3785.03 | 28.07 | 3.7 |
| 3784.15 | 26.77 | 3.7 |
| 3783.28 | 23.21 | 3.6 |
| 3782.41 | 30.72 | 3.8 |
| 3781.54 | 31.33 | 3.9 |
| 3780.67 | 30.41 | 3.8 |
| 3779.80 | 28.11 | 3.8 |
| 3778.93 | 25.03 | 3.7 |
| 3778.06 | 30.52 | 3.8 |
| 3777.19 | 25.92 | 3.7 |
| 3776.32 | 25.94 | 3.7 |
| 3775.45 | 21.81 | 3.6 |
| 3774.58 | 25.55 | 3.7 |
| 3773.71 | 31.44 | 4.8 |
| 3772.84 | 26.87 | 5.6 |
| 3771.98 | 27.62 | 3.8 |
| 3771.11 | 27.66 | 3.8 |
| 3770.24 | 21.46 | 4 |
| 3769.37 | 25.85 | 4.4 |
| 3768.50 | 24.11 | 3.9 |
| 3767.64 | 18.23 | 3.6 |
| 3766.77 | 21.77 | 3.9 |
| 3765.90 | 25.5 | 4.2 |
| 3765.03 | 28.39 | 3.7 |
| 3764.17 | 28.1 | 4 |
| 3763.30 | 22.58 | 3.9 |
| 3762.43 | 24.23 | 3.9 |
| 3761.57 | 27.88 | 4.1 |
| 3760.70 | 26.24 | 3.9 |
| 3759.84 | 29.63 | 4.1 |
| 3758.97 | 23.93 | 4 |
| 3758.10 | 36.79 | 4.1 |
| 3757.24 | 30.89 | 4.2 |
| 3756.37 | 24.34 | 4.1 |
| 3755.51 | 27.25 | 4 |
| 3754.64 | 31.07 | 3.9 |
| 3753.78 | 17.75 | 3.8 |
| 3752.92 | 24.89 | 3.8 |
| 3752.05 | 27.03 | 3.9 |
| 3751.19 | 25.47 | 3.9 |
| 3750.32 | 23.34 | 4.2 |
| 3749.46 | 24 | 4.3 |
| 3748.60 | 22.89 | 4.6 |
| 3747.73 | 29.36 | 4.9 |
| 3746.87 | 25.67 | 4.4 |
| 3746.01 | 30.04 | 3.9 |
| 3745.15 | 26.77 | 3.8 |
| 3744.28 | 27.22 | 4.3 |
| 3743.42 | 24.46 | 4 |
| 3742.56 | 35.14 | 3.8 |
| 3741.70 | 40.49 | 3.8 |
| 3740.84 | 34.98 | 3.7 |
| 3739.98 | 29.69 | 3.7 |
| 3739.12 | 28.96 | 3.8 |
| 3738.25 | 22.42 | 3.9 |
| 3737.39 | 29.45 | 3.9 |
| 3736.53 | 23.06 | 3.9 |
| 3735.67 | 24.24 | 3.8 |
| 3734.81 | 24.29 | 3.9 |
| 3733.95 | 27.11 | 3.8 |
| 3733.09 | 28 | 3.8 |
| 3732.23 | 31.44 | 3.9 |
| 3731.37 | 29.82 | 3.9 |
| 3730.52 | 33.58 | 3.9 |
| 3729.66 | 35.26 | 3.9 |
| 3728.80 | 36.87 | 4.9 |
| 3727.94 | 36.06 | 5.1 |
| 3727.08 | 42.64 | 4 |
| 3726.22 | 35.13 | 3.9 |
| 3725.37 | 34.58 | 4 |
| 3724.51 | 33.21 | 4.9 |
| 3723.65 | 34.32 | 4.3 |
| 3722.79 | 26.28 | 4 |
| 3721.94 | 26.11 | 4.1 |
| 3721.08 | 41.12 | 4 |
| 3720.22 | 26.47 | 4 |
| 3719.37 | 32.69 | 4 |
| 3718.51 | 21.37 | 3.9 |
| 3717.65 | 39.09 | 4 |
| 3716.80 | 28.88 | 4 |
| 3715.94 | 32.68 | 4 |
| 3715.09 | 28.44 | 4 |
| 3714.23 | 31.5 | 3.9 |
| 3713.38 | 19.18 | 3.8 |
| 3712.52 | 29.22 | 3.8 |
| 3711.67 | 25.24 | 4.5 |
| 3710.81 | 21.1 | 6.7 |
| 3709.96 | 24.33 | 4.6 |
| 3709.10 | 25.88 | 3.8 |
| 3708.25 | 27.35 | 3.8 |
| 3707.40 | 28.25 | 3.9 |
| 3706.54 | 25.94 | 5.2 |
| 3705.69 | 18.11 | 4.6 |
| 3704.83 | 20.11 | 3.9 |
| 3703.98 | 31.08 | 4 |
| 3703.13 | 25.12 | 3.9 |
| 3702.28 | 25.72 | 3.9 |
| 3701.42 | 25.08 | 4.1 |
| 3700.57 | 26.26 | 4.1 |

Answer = 16.4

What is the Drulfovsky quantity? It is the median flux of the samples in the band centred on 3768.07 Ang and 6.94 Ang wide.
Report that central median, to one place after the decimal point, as 24.8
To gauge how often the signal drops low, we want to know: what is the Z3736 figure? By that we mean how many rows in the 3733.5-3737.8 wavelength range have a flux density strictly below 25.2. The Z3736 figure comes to 3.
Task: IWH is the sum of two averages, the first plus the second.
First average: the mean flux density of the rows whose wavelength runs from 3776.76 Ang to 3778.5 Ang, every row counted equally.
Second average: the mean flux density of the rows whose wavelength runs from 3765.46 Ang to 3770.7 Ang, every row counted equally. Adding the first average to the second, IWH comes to 51.0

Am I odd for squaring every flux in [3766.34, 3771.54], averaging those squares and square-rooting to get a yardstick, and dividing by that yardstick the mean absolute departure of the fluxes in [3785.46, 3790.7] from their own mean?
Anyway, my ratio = 0.11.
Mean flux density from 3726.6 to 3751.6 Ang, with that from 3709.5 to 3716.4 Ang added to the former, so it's 55.9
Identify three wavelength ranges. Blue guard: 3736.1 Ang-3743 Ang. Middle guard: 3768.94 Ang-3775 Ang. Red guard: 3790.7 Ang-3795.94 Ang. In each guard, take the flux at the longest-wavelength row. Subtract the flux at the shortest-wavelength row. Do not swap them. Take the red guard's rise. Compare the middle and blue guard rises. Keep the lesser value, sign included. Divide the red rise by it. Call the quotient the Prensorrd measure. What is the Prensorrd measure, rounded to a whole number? 5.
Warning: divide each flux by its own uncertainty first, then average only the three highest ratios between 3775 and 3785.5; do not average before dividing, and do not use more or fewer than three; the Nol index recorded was 8.0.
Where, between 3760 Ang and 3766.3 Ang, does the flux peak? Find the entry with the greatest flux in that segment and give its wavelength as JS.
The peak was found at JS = 3765.03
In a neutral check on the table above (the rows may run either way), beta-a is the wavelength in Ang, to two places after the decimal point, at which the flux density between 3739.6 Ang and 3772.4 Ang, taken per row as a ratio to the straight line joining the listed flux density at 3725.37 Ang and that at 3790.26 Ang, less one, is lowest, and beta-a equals 3753.78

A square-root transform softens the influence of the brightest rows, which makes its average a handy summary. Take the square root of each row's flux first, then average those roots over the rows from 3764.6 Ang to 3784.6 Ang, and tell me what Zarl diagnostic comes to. 5.11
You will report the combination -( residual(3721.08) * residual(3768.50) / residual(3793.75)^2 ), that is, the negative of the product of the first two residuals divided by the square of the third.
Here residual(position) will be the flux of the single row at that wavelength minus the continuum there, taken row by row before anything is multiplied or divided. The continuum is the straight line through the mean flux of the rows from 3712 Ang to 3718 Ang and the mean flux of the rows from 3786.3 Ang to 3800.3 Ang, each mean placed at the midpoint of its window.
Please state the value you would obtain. 64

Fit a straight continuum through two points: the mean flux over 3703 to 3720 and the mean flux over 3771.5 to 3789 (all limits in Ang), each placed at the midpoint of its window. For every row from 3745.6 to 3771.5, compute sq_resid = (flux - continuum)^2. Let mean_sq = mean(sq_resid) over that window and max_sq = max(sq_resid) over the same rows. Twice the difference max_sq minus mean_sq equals 147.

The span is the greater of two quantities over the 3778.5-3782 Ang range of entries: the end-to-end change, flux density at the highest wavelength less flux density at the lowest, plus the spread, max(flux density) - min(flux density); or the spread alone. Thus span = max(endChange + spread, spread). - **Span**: 13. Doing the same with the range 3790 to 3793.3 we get 24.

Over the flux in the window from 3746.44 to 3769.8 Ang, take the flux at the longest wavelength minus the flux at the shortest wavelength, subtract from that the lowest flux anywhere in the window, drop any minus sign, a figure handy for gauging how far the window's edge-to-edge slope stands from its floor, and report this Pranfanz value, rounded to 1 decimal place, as 17.6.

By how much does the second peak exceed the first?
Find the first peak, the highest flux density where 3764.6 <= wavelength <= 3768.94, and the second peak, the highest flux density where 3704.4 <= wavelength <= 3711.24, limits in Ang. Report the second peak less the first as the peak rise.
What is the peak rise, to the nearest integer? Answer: 0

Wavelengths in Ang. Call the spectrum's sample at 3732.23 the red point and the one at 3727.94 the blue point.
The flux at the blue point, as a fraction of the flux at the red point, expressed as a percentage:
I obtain 115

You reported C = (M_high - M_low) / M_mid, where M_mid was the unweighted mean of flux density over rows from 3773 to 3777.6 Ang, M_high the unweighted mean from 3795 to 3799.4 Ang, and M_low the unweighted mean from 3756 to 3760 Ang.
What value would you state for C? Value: -0.21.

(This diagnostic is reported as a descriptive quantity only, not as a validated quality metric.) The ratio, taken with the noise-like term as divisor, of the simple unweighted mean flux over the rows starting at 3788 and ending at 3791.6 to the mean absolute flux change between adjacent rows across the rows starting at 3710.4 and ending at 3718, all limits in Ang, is 4.1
